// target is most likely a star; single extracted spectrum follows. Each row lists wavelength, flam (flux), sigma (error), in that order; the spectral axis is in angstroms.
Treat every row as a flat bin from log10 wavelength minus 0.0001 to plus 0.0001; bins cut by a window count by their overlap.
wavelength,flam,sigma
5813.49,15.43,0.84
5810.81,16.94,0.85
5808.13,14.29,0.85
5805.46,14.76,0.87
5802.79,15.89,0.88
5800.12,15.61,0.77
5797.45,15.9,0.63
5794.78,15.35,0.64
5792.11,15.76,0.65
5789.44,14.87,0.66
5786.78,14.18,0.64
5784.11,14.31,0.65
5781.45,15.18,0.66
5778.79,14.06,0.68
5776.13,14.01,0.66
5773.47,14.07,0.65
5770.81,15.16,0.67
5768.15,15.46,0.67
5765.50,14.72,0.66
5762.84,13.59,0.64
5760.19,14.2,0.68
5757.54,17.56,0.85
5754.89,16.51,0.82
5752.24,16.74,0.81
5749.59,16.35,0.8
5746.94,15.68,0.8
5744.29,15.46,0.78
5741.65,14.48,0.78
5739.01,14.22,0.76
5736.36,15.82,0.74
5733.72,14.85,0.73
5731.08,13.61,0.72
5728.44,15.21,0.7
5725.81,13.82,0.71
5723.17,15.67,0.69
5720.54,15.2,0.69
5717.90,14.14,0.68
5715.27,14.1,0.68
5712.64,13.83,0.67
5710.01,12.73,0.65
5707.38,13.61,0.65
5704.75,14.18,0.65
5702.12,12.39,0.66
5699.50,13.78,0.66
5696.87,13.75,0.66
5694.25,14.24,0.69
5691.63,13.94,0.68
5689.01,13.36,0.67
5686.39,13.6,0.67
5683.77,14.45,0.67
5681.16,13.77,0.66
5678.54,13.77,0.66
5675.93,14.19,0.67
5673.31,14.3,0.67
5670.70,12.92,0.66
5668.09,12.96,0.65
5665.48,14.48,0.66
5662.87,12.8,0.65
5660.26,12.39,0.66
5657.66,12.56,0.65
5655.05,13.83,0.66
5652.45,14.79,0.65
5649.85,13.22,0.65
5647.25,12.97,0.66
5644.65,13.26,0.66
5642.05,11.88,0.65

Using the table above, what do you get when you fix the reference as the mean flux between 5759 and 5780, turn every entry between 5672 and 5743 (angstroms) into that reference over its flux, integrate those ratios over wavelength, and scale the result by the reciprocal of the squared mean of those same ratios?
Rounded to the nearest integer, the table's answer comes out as 69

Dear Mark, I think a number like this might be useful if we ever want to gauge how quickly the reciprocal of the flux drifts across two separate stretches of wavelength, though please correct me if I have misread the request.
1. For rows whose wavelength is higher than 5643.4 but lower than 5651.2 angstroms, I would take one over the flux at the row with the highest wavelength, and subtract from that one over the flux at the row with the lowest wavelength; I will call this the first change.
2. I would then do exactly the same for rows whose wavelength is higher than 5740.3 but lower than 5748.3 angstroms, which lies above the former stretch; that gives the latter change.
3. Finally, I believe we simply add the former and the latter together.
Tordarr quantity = -0.005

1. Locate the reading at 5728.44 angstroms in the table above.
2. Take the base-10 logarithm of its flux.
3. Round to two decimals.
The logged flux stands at 1.18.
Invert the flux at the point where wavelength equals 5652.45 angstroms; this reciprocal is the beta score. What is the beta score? 0.0676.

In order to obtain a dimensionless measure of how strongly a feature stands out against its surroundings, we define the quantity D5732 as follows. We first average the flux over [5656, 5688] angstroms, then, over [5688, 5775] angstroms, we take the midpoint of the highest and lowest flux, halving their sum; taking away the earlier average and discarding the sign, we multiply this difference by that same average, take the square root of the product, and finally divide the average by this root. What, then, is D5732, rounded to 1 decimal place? 3.0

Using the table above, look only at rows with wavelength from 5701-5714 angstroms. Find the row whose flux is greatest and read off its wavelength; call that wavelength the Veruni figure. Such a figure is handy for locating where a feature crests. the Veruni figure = 5704.75 angstroms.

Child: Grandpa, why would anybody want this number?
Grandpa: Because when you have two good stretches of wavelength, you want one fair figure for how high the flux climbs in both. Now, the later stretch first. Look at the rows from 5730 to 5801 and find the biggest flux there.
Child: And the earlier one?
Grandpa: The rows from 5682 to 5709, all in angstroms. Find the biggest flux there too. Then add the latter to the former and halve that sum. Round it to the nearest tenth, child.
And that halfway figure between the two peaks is 16.0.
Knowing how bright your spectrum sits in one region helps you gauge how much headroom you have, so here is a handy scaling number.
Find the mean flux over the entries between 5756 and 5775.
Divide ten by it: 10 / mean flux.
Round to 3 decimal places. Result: 0.668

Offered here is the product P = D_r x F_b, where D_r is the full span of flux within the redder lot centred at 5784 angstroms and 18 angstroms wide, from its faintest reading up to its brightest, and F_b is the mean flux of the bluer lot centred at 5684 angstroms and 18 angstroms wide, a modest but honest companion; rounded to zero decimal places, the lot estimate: 24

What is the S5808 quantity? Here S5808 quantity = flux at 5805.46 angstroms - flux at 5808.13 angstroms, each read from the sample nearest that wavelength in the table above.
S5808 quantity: 0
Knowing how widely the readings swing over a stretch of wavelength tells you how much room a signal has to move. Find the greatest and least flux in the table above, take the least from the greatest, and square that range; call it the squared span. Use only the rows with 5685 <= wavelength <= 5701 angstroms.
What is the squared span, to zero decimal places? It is 1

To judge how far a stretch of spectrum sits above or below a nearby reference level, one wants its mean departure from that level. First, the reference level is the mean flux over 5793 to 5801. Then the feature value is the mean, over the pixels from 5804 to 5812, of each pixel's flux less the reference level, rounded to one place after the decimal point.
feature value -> -0.3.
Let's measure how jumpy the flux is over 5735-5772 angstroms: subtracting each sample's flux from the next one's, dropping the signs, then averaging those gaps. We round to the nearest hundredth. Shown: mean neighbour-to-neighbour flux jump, 0.89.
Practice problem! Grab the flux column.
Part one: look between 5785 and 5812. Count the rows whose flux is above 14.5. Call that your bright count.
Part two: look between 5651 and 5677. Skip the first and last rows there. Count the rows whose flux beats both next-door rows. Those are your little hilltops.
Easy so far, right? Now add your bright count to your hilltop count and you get 10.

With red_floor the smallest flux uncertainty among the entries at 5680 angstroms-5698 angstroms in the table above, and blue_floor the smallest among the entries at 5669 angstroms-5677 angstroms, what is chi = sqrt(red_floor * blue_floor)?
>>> 0.660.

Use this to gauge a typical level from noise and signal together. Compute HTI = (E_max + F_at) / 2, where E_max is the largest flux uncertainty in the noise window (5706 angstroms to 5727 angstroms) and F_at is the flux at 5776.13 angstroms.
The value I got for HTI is 7.36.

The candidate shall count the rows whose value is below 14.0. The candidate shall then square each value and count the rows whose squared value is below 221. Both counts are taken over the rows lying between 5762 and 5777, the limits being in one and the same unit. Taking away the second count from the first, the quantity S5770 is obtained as -3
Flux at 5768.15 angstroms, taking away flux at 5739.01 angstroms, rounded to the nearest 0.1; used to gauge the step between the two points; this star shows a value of 1.2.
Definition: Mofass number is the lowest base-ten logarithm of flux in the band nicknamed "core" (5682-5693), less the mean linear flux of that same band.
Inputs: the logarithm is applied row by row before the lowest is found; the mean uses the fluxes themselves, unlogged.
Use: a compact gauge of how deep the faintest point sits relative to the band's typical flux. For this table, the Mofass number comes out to -12.7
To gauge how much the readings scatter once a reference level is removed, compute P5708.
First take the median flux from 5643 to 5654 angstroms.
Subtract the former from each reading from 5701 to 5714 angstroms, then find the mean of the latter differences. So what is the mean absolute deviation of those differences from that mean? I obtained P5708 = 0.630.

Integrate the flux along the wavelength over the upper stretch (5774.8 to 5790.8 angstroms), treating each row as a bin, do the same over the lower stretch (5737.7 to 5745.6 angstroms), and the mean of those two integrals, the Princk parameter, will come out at 174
